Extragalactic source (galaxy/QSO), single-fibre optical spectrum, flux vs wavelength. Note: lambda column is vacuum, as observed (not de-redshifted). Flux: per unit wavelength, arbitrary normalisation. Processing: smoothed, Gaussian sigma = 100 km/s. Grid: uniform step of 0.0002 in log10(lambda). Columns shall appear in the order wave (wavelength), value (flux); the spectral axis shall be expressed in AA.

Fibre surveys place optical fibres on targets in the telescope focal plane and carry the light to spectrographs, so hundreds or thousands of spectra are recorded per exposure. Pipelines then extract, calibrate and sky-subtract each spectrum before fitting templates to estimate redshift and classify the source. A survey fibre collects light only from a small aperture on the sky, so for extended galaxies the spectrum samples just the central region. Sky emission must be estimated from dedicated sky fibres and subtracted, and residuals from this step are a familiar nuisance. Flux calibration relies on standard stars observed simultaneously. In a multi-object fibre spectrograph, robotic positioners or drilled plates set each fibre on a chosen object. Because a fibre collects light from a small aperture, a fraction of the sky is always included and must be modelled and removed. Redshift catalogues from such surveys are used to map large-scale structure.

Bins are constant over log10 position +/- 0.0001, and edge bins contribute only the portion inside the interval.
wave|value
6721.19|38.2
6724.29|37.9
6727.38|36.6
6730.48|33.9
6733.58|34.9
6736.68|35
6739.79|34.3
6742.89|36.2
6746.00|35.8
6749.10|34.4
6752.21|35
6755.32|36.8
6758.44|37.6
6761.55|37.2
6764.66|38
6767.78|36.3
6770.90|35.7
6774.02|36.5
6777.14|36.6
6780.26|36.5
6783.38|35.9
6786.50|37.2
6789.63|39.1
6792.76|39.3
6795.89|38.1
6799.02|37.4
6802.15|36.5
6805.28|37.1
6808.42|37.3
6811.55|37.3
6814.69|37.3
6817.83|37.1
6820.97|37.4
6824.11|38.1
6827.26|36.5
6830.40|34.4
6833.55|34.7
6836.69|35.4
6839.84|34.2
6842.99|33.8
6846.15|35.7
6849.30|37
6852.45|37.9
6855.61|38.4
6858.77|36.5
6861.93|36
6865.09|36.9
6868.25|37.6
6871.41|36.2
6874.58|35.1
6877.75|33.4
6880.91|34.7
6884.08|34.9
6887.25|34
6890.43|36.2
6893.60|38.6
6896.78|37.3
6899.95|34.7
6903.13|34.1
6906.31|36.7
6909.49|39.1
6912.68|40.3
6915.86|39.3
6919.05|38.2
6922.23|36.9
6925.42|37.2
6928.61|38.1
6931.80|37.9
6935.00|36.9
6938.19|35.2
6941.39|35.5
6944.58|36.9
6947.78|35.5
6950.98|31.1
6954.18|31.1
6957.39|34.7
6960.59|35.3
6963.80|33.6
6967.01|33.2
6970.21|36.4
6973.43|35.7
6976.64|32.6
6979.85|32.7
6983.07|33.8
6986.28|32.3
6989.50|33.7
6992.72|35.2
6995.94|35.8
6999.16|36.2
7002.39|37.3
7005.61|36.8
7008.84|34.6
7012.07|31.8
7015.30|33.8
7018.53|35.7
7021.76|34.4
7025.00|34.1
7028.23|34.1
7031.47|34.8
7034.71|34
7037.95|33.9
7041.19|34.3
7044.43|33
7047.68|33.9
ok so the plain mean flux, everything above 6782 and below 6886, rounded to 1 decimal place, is 36.5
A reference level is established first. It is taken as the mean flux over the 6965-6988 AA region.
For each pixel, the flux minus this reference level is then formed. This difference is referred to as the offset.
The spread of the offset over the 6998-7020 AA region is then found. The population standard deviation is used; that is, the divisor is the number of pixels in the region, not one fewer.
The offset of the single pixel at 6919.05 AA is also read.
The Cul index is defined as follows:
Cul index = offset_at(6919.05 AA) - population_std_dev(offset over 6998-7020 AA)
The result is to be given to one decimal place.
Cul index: 2.6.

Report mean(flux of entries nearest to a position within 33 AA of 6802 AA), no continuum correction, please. 37.0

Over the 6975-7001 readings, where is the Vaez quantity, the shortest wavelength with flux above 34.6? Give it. 6992.72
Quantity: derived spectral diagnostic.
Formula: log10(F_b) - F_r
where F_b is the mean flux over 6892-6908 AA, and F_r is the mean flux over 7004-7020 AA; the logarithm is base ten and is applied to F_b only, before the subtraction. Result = -33.0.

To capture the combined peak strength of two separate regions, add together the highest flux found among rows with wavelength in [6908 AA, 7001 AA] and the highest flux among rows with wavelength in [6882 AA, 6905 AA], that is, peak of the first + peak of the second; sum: 78.9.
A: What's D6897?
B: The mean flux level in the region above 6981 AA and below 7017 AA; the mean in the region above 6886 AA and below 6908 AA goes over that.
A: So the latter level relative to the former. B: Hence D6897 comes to 1.04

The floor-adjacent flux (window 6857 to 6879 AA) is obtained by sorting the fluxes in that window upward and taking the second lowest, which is 35.1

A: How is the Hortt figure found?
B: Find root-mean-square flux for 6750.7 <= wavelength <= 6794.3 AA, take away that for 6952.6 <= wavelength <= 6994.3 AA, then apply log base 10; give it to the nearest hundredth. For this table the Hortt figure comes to 0.49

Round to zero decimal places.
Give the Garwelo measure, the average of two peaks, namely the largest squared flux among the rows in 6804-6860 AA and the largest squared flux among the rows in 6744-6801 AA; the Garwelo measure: 1510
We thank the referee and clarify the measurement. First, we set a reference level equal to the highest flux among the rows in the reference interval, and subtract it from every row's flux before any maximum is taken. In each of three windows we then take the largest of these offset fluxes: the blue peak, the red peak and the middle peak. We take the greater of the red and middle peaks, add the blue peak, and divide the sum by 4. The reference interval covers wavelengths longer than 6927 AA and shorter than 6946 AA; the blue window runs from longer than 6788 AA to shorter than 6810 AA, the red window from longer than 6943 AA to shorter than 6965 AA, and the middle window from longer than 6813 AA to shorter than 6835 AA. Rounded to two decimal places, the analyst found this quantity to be 0.30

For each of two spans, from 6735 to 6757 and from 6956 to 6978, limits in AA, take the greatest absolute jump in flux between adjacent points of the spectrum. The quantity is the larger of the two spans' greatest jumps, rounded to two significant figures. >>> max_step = 3.2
